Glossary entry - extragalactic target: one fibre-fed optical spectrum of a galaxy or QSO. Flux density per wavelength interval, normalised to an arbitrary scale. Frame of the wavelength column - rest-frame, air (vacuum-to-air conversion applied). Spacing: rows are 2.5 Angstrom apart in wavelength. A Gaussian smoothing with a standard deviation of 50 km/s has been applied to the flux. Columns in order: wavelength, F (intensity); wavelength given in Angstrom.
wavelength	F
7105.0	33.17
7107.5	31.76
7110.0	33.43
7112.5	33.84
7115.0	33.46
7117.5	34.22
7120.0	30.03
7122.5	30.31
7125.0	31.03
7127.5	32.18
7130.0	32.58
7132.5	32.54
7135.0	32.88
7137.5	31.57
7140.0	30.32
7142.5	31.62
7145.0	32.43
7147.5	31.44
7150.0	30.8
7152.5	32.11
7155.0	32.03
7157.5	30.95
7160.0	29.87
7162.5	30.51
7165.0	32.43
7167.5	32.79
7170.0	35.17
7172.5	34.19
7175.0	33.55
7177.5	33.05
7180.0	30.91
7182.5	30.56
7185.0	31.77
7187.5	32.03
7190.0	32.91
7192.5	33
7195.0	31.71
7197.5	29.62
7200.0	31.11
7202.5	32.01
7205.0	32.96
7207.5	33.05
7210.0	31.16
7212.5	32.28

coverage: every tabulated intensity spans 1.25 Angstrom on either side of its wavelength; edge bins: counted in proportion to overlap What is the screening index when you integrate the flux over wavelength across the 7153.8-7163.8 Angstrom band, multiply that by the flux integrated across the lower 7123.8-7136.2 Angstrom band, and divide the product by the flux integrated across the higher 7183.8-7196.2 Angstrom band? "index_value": 308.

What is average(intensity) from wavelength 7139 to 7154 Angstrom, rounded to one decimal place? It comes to 31.5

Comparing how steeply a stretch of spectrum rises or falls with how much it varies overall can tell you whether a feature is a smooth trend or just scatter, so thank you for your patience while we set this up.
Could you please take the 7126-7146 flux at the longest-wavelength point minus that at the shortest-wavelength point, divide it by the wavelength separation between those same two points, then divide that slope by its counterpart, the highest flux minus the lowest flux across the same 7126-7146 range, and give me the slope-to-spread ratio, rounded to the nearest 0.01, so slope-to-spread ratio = 0.01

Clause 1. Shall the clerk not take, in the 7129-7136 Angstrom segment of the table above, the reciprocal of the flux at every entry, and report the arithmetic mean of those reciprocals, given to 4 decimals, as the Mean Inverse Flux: 0.0306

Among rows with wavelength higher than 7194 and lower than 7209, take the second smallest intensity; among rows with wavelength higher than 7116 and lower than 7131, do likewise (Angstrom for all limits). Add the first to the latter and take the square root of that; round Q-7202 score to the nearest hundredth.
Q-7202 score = 7.84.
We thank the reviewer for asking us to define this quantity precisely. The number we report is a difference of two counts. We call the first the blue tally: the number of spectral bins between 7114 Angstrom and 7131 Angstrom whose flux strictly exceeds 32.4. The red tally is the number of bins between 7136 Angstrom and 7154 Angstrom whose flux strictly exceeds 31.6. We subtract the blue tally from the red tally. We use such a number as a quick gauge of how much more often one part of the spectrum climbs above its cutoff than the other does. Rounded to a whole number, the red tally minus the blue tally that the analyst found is 0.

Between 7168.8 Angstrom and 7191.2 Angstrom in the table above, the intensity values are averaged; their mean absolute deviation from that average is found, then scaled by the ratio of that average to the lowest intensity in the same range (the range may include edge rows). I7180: 1.30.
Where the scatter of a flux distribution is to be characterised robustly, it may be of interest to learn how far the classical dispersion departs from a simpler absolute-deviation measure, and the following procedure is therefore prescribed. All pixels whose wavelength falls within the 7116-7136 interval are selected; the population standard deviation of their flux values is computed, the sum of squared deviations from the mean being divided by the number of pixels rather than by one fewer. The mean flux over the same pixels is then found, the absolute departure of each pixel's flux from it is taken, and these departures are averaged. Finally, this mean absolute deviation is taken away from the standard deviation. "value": 0.19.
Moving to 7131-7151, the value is 0.14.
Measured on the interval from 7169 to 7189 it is 0.17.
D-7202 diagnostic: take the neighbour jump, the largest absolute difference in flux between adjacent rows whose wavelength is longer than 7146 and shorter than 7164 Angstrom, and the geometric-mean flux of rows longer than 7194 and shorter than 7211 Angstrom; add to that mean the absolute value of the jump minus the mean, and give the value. 62.0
